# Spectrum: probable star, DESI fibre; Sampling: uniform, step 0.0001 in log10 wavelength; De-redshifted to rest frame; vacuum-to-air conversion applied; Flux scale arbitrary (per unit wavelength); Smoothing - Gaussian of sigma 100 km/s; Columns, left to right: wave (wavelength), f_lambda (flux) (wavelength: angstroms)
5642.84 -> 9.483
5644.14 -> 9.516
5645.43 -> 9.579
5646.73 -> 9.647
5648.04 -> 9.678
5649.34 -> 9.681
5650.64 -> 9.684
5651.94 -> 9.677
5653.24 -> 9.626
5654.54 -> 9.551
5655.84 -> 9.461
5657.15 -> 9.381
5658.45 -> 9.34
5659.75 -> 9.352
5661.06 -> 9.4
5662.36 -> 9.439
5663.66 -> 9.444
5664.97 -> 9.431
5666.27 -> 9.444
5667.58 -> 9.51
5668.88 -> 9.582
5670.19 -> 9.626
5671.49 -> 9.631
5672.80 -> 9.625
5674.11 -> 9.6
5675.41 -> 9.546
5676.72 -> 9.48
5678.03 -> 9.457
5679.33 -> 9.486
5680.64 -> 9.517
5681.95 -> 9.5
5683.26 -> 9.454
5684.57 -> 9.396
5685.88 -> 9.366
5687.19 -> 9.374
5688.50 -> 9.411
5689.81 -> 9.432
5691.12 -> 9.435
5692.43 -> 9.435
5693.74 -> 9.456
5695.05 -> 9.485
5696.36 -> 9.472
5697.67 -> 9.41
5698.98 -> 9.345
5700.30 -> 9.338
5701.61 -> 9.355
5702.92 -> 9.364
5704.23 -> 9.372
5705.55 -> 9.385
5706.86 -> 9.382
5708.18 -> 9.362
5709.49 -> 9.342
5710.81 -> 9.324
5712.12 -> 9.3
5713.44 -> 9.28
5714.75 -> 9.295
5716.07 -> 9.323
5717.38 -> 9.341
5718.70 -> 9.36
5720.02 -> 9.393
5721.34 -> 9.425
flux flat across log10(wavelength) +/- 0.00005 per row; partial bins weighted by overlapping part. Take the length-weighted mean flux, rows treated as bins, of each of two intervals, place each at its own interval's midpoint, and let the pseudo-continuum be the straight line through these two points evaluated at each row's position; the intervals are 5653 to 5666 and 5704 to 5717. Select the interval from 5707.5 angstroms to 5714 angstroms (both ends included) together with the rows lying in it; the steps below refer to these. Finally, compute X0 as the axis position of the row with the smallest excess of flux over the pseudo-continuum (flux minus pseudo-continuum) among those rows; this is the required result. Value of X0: 5713.44 angstroms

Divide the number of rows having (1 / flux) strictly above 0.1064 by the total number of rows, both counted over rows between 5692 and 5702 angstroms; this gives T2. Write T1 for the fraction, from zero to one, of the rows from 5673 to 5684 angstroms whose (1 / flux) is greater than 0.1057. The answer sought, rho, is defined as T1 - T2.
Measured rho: -0.1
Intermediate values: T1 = 0.25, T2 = 0.4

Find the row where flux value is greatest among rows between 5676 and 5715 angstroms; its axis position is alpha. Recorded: 5680.64 angstroms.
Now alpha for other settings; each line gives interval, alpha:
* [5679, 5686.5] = 5680.64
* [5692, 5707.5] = 5695.05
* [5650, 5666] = 5650.64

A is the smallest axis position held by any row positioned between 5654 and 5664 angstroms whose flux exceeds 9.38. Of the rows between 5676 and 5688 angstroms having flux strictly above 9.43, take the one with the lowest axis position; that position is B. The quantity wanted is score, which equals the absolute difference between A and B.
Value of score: 22.2 angstroms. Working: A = 5654.54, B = 5676.72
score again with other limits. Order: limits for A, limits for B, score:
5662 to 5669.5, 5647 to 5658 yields 14.3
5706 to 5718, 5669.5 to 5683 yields 36.7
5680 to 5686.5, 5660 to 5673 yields 18.3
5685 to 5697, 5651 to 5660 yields 36.6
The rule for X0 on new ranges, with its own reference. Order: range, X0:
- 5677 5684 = 5678.03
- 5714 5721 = 5714.75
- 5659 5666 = 5659.75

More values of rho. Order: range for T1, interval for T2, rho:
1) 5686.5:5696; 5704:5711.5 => -0.1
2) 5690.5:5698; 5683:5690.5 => 0.2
